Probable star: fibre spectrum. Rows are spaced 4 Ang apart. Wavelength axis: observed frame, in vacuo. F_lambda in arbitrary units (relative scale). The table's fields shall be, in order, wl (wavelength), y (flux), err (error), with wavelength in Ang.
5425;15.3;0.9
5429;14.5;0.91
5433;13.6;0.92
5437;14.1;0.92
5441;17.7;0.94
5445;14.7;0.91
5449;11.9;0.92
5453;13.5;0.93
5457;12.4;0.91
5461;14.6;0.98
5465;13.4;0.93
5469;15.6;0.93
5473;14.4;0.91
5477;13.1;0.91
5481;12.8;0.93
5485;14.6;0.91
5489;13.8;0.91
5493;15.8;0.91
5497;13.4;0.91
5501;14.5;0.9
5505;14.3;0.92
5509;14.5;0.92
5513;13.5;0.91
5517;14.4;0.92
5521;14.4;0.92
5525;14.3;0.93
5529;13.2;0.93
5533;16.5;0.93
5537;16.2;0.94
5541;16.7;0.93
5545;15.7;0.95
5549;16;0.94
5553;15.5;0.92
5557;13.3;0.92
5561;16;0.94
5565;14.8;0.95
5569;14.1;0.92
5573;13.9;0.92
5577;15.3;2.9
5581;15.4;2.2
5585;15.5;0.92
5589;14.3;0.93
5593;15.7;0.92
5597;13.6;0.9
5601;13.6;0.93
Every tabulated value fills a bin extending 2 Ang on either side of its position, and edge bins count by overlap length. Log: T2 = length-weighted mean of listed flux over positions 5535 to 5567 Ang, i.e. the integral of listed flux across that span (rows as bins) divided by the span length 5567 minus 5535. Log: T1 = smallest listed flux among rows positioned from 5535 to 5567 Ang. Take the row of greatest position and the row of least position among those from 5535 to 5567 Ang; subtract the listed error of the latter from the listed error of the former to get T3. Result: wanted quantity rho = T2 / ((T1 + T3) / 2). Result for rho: 2.33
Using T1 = 13.3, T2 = 15.5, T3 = 0.0100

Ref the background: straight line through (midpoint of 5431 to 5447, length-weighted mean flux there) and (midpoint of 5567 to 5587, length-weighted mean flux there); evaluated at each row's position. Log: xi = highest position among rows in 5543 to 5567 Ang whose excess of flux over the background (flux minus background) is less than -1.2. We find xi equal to 5557 Ang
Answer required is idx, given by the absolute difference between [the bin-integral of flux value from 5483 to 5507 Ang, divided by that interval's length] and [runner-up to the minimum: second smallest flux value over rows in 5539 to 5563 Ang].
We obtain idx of 1.1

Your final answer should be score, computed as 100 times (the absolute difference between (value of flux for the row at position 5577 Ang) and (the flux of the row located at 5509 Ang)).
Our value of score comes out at 80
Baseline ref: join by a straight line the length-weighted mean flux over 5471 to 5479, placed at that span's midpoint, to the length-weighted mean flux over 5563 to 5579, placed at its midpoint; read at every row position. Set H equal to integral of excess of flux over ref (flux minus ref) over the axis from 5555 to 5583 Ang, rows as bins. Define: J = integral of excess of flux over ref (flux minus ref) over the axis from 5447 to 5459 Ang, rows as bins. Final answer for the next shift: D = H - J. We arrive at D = 17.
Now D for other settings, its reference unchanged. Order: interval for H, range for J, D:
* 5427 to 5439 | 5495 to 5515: 7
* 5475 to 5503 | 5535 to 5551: -26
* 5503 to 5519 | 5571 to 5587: -5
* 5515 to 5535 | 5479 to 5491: 9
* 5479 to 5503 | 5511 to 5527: 6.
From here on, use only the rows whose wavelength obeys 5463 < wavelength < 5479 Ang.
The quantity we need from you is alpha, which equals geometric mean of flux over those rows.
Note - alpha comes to 14.1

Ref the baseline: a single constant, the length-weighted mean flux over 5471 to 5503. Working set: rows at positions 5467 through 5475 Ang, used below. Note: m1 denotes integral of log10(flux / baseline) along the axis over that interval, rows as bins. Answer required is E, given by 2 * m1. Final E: 0.45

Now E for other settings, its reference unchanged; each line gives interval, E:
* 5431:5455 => 0.14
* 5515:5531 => 0.02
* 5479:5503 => 0.10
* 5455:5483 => -0.58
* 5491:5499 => 0.24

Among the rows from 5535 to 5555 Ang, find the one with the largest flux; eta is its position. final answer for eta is 5541 Ang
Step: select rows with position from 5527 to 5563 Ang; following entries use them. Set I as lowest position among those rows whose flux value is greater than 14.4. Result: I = 5533 Ang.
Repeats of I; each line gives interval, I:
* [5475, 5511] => 5485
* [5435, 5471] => 5441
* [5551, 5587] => 5553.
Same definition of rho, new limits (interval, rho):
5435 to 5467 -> 2.36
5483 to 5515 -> 2.13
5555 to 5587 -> 2.22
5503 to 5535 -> 2.18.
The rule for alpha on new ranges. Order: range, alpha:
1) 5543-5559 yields 15.1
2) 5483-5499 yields 14.4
